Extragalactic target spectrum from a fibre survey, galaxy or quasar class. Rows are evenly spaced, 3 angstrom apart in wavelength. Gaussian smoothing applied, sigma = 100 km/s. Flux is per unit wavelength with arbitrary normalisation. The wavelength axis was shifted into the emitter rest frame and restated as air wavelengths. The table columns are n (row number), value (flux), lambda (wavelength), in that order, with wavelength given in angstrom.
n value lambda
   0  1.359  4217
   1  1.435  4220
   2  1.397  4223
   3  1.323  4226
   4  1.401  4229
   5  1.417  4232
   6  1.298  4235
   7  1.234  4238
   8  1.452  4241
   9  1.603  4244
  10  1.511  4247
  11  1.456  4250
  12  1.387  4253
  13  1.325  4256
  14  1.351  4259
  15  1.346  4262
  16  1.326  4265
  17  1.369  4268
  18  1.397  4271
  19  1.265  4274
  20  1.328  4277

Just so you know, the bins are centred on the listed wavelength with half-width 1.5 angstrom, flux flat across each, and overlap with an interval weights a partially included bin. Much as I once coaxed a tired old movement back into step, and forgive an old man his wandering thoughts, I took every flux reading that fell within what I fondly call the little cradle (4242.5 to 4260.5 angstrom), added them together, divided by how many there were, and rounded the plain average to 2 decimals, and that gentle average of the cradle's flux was 1.44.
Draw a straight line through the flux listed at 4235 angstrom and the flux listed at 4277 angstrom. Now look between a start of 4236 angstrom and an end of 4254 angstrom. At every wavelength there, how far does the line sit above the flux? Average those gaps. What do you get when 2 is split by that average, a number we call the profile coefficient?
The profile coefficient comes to -15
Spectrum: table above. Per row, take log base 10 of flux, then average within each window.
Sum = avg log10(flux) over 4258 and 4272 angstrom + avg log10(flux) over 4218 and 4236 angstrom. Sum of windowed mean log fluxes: 0.272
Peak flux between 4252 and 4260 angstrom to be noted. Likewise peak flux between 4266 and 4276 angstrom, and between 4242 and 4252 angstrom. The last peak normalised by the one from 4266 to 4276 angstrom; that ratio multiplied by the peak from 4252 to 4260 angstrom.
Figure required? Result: 1.59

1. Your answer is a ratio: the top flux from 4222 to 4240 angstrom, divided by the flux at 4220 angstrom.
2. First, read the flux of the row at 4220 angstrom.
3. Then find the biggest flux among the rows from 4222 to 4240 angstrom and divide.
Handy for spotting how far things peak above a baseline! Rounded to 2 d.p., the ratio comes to 0.99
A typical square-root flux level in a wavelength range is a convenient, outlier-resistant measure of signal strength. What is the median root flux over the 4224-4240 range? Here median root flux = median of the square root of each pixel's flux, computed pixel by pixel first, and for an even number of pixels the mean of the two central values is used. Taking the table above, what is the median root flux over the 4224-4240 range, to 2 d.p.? 1.15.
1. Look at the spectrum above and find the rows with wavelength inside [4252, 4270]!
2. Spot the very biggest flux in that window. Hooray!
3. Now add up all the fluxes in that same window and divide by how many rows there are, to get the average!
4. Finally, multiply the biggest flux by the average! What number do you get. 1.87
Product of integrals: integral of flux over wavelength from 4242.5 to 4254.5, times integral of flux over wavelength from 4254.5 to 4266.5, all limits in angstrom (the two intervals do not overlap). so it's 287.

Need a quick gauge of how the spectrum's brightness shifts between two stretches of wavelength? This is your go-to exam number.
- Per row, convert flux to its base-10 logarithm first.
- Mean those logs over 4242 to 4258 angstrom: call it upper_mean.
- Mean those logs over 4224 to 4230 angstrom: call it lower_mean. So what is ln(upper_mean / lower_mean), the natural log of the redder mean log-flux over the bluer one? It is 0.19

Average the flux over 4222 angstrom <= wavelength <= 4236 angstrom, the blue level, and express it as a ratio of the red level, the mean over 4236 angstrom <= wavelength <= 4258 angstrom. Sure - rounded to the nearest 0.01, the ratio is 0.96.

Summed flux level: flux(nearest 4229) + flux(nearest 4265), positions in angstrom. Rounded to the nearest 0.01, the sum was 2.73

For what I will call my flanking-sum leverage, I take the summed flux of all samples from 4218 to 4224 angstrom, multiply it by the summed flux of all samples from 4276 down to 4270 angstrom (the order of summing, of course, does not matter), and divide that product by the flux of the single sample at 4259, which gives 5.6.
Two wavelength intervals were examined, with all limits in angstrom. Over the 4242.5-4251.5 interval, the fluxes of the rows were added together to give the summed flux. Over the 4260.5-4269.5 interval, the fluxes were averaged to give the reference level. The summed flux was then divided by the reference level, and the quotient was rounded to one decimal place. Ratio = 3.4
